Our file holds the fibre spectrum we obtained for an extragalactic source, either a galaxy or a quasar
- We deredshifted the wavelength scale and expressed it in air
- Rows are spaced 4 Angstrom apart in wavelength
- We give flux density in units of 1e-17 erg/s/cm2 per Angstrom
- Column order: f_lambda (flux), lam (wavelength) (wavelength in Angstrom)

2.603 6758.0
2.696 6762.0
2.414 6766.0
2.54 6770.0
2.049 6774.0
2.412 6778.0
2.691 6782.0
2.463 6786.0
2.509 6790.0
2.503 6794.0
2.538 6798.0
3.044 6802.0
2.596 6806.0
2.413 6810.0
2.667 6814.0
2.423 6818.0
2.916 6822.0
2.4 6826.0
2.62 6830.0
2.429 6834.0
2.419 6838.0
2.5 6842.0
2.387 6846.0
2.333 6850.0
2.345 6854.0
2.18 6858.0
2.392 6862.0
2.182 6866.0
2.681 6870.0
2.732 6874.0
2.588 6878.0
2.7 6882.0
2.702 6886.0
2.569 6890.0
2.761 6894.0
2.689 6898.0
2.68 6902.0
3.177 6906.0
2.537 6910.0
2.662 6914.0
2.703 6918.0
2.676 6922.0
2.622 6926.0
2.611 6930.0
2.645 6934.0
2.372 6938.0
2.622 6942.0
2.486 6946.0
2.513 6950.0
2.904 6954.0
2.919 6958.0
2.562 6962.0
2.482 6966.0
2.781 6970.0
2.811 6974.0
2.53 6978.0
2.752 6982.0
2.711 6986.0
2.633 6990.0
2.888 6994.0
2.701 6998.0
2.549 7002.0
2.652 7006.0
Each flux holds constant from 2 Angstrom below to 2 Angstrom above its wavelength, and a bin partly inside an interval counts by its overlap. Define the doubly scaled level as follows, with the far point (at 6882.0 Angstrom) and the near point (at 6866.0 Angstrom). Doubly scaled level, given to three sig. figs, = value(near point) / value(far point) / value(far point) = 0.299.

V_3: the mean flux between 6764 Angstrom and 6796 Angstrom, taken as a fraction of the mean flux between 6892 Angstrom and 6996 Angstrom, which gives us 0.913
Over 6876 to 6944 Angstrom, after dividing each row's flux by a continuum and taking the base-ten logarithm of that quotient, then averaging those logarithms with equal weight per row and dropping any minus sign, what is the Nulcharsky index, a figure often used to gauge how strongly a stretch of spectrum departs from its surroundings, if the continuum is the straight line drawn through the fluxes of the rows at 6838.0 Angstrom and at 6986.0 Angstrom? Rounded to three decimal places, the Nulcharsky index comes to 0.017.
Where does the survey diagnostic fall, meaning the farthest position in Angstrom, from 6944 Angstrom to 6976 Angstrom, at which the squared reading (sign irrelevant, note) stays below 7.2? 6966.0 Angstrom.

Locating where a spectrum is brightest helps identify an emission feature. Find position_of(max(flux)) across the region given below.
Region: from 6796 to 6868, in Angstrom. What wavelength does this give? 6802.0 Angstrom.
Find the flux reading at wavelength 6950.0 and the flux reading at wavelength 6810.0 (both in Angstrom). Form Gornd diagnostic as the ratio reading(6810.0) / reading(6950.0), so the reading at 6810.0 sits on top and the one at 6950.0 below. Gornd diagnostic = 0.96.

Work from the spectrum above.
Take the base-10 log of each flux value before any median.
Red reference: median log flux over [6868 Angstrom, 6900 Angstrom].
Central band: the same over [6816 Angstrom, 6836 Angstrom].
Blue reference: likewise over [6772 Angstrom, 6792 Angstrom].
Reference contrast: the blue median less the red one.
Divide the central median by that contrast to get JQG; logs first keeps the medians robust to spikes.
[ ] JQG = -10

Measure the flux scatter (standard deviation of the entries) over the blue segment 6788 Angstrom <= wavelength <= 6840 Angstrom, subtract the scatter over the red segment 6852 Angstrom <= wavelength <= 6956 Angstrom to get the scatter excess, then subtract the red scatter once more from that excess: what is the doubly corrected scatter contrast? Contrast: -0.21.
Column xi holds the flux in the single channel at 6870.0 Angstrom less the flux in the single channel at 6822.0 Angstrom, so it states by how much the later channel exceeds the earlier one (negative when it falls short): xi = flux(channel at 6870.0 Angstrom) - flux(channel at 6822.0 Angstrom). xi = -0.2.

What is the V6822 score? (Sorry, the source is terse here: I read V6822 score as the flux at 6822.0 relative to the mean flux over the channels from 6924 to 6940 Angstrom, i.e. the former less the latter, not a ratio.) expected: 0.35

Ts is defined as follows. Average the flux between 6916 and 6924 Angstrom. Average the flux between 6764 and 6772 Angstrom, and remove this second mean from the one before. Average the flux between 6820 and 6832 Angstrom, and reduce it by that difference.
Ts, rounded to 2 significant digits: 2.4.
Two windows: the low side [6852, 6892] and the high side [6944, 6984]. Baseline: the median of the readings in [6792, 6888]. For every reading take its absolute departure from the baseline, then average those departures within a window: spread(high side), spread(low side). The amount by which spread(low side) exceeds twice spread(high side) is -0.17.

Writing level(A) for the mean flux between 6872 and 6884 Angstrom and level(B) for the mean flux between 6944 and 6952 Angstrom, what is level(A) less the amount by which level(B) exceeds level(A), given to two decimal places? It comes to 2.85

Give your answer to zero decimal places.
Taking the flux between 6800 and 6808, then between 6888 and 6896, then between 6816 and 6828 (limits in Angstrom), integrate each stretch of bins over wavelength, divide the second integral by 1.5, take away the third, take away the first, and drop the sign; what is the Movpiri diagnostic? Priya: 39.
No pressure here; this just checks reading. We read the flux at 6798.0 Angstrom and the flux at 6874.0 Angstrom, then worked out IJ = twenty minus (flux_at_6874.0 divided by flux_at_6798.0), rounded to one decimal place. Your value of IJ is 18.9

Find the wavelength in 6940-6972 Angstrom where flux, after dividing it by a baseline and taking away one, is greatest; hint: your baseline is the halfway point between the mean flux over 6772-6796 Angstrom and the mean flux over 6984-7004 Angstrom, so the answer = 6958.0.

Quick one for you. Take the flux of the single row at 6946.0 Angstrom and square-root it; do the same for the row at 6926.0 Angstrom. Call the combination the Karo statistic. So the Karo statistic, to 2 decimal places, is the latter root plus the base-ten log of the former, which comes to 1.82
